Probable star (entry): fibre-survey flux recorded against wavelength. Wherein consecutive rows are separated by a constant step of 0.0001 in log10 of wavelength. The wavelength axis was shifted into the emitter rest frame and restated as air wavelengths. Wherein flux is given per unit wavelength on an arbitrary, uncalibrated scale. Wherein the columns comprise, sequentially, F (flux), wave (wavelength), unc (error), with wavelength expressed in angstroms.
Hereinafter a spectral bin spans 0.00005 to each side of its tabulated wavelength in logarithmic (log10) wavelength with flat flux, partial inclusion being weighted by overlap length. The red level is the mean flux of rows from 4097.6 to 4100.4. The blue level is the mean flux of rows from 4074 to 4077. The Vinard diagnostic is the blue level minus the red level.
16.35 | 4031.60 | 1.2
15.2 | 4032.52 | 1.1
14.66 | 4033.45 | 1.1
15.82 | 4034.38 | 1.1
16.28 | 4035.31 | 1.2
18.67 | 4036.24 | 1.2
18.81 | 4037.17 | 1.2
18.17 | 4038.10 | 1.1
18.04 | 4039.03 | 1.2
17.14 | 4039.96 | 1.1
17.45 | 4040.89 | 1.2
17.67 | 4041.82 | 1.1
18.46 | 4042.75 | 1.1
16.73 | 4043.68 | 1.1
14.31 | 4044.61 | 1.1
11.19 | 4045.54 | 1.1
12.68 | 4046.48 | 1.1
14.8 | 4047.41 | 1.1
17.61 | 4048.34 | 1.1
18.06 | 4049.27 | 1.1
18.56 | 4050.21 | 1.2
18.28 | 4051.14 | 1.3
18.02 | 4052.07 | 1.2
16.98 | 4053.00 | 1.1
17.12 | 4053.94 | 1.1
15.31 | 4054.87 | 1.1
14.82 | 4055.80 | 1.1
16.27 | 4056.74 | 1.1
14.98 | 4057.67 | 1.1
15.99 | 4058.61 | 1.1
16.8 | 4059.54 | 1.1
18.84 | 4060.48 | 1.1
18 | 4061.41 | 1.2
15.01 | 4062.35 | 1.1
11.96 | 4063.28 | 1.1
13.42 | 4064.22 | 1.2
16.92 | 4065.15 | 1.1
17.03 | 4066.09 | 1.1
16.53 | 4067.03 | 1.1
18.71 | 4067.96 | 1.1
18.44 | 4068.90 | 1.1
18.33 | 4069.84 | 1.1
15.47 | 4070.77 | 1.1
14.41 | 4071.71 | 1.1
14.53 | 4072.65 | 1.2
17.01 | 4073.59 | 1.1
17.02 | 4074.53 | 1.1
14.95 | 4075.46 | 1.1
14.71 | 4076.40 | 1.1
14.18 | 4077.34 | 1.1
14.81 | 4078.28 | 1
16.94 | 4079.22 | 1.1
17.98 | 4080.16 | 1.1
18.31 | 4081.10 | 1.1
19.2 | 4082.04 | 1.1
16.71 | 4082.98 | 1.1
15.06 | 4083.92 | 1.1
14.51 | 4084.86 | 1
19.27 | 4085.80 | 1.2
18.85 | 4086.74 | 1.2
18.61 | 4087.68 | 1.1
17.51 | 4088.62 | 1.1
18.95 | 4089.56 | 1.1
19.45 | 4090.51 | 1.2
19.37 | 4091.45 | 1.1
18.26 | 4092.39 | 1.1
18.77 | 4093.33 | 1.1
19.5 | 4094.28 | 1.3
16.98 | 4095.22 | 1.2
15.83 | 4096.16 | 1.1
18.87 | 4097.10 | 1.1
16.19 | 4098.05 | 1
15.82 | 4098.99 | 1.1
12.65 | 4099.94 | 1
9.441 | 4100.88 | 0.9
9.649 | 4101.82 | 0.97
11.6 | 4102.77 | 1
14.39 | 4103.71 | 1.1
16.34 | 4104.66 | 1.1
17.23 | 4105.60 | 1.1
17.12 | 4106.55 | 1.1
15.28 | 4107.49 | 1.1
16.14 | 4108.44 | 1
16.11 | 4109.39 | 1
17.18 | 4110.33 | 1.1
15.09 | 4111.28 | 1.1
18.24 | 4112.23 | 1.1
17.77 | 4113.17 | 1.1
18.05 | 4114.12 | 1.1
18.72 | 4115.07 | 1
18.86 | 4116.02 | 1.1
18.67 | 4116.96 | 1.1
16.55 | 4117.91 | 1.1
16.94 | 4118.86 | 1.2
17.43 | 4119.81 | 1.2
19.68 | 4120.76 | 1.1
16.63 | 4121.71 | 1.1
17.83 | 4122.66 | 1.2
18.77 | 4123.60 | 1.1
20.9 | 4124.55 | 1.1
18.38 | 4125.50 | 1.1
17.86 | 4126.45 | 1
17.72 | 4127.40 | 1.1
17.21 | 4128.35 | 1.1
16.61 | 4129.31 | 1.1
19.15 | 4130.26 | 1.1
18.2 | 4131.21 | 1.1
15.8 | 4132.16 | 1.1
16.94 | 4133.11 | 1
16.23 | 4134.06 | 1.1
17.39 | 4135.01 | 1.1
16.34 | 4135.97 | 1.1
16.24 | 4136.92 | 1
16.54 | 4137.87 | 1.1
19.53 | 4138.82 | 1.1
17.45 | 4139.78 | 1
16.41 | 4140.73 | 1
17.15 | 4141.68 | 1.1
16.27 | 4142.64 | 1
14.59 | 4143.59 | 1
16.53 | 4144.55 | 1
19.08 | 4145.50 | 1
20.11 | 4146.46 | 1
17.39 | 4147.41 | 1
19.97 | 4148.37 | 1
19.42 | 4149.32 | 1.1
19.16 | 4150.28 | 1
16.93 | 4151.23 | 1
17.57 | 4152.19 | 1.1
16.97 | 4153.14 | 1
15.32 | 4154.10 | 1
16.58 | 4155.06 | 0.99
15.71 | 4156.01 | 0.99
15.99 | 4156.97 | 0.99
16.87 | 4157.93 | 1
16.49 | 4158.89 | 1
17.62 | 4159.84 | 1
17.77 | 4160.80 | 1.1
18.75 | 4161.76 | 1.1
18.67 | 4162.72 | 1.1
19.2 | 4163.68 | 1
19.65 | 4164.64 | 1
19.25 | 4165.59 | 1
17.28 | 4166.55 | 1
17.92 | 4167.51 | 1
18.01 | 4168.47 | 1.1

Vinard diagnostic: 0.7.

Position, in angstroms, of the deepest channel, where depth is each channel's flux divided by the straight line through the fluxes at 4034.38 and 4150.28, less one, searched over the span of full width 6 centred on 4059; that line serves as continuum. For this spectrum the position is 4057.67 angstroms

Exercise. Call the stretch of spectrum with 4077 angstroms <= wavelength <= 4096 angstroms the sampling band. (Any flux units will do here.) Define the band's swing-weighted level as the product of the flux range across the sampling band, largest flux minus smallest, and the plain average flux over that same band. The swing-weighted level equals 94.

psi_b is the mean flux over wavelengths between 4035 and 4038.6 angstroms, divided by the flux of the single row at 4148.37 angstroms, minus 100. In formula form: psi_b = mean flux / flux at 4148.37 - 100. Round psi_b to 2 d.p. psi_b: -99.10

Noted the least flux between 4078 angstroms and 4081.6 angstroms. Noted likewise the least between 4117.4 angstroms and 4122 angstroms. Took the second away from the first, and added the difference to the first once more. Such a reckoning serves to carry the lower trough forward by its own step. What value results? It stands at 13.1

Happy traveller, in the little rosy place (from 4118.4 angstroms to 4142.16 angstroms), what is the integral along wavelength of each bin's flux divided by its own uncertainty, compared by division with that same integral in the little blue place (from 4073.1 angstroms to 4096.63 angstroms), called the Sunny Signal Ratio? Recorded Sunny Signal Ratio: 1.05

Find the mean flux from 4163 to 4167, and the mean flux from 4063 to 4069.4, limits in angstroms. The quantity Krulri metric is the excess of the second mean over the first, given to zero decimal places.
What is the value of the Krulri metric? -3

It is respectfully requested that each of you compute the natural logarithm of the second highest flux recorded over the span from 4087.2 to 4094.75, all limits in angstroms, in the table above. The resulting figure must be 2.97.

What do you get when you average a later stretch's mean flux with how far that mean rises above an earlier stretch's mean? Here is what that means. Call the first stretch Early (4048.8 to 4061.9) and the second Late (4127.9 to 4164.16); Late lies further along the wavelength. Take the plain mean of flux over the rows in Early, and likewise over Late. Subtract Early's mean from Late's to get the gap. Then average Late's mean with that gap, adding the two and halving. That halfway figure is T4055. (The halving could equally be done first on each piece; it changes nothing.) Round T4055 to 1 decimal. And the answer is 8.9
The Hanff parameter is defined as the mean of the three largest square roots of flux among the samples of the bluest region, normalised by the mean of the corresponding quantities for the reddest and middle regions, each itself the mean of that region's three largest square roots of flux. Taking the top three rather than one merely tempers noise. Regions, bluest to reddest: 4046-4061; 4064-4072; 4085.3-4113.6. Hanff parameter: 0.99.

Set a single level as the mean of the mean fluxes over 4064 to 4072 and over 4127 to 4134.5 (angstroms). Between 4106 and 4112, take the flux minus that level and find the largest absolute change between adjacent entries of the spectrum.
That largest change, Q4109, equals 2.1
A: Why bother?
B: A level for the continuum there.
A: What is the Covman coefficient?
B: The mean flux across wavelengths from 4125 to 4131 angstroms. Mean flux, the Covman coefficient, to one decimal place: 17.8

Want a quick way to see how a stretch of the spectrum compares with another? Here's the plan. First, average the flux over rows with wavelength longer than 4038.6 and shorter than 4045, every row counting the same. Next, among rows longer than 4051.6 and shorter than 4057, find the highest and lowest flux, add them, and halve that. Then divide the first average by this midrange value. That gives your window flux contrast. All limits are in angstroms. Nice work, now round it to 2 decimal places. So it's 1.04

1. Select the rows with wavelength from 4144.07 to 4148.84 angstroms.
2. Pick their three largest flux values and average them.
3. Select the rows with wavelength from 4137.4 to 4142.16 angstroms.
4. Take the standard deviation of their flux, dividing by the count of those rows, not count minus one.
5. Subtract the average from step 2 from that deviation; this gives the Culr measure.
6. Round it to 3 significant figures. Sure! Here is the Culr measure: -18.6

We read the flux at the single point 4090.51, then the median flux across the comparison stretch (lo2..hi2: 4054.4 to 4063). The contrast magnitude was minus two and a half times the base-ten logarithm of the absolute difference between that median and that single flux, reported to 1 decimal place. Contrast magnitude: -1.3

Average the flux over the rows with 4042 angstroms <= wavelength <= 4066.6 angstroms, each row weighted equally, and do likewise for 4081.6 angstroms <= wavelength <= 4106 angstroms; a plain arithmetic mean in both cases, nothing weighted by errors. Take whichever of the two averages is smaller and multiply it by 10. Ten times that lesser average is 161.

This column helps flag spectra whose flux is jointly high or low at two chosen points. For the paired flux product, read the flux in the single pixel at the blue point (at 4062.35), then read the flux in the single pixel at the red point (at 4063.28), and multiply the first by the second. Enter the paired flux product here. 180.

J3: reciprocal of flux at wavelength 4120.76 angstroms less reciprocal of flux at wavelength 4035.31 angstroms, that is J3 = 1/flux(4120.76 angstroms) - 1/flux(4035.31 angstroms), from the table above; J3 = -0.011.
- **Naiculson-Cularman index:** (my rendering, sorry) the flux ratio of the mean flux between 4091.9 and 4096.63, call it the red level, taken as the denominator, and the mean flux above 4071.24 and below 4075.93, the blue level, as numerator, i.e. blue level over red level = 0.87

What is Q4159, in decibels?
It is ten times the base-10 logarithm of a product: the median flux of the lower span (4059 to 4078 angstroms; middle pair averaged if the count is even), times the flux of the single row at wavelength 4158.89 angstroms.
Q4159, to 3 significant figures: 24.4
